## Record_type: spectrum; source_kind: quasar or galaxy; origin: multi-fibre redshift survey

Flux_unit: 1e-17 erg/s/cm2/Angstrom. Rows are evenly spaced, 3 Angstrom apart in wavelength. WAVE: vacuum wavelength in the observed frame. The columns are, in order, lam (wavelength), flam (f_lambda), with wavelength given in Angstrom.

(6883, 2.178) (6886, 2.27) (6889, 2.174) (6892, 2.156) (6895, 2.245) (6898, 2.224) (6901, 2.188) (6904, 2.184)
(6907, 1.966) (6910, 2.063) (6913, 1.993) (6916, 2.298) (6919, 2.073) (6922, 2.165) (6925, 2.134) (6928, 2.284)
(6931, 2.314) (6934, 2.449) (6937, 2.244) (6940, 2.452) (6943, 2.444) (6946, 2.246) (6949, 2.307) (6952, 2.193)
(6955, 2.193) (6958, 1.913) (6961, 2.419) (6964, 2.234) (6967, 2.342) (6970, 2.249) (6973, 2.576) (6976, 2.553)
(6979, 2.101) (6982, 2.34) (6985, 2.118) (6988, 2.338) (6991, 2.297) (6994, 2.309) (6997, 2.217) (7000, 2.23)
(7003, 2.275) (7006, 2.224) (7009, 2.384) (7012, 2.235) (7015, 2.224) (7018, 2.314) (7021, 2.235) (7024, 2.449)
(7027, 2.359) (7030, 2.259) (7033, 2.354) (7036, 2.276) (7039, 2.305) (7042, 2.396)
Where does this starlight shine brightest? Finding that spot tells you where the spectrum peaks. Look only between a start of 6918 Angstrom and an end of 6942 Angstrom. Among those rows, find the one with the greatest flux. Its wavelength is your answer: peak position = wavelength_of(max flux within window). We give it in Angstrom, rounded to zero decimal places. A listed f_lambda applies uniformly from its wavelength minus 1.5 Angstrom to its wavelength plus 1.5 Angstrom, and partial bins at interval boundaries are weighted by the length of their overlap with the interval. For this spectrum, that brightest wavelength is 6940 Angstrom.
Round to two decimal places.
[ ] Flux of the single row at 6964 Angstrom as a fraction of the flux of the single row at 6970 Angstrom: 0.99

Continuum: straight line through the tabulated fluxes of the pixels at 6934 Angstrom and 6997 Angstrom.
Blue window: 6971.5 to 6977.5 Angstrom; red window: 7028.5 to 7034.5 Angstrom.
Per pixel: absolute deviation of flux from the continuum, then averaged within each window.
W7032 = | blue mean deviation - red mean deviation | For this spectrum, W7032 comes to 0.05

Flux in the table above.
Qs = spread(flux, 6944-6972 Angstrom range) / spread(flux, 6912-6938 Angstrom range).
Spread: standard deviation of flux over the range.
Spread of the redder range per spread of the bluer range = 1.0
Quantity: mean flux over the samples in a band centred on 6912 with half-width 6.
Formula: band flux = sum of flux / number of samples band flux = 2.08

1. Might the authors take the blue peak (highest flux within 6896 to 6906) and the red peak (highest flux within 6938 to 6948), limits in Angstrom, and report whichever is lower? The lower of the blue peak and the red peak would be 2.224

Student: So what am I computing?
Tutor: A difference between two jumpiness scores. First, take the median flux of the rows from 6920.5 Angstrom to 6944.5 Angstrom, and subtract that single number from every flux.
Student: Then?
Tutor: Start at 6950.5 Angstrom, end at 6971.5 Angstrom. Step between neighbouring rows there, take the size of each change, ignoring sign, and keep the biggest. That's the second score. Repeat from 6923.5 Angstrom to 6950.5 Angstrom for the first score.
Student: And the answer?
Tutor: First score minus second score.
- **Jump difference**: -0.30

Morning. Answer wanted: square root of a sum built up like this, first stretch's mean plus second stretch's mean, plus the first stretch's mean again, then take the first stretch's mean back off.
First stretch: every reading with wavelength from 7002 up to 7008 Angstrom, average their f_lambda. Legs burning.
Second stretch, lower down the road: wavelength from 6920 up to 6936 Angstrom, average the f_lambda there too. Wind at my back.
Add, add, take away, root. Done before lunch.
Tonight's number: 2.13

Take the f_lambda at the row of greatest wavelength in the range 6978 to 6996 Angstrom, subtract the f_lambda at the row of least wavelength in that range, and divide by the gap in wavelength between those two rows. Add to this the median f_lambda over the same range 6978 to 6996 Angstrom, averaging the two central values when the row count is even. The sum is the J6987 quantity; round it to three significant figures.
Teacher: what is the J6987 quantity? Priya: 2.32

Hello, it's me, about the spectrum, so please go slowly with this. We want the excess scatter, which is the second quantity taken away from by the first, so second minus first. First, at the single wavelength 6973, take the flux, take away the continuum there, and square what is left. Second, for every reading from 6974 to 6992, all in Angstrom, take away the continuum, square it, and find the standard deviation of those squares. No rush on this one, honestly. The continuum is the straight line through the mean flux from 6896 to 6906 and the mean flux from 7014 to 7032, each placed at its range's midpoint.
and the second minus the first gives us -0.07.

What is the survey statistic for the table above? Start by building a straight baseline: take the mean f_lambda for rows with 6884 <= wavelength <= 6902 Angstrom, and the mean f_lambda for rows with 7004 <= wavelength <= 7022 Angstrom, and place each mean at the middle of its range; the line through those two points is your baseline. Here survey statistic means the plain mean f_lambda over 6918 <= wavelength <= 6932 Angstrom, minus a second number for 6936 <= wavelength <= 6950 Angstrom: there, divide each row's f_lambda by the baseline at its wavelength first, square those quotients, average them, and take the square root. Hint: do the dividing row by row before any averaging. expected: 1.15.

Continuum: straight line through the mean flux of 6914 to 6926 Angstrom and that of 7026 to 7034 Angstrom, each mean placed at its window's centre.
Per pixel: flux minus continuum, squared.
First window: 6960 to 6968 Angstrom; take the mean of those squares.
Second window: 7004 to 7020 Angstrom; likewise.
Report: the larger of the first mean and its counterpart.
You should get 0.016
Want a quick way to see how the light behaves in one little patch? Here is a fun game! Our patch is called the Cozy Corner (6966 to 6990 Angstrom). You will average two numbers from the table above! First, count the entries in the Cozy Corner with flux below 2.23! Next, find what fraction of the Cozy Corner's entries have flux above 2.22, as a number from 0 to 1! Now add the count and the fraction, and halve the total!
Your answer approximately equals 1.4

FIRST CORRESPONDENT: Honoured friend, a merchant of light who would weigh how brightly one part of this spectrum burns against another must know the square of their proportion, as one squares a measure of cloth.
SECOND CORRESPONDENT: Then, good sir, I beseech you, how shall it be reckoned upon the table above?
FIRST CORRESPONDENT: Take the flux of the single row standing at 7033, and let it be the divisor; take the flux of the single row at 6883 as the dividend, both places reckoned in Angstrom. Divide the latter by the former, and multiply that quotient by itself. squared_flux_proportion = 0.86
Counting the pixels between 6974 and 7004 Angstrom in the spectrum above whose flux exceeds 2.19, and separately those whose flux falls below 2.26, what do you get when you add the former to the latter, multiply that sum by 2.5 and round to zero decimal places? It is 30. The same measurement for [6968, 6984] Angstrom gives 15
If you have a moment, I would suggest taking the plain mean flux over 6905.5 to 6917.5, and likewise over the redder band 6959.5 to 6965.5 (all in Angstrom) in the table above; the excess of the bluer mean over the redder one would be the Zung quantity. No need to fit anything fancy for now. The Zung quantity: -0.25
